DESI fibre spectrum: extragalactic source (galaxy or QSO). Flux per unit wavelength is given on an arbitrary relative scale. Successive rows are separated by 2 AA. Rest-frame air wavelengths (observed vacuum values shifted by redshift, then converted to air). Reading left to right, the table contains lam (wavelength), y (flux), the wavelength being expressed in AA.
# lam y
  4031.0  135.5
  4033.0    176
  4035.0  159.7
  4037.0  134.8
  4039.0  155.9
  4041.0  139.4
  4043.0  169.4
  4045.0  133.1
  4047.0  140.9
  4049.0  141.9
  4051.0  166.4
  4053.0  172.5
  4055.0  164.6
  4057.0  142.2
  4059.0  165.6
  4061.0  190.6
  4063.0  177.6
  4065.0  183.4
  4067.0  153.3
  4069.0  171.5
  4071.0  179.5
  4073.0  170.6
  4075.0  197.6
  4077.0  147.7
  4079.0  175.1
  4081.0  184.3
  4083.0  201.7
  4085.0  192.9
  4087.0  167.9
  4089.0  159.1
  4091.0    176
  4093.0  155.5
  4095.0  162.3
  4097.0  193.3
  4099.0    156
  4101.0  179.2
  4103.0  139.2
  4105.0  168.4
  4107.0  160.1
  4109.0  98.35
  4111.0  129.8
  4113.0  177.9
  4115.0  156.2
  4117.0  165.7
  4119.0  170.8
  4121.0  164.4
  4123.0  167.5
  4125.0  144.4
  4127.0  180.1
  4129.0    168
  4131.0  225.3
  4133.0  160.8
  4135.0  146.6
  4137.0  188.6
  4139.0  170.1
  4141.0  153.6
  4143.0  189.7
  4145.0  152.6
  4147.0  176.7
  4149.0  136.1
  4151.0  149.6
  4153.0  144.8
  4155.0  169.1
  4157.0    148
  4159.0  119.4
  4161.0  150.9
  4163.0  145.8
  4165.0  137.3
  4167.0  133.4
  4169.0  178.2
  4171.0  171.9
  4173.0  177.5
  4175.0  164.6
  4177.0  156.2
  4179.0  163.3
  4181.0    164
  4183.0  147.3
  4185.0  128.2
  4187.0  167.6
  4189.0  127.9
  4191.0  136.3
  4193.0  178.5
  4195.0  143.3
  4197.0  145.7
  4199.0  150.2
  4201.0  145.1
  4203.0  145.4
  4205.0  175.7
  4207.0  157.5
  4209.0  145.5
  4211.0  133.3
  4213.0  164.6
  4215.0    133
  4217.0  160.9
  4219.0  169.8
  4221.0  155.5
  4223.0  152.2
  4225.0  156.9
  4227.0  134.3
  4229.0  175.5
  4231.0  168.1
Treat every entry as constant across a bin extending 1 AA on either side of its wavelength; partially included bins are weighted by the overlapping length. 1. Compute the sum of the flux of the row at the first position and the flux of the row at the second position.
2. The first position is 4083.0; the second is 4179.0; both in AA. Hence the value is 365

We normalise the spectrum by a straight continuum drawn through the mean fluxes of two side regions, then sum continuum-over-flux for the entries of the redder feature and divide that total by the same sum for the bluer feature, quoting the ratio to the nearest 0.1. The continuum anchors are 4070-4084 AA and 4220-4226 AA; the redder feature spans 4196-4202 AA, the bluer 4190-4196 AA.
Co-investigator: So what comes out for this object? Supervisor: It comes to 1.0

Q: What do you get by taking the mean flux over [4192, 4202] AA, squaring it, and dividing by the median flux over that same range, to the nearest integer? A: 160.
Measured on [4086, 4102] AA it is 172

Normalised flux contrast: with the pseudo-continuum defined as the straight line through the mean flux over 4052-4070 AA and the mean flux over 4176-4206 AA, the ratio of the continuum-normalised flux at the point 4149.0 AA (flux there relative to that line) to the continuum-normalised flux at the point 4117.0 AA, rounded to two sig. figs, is 0.84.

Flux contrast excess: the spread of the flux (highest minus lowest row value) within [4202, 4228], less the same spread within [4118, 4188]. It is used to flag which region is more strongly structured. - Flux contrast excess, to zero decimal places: -63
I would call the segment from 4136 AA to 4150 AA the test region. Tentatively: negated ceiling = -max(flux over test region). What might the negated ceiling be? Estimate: -190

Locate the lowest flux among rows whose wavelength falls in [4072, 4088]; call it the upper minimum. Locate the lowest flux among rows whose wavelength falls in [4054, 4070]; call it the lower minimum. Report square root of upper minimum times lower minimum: 145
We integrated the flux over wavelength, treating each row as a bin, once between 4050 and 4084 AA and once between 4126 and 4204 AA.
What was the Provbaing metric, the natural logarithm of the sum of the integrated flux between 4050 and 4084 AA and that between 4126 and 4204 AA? 9.81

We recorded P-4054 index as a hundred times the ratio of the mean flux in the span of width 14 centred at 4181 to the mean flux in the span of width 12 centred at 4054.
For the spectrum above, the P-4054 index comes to 98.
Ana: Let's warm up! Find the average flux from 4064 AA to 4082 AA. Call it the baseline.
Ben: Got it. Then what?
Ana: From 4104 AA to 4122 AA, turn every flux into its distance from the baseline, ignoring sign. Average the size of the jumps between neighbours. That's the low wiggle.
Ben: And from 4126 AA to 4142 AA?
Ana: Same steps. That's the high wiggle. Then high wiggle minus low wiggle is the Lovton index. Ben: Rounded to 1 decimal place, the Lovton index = -2.0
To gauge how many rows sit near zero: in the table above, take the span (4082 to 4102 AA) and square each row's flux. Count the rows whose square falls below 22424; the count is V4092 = 0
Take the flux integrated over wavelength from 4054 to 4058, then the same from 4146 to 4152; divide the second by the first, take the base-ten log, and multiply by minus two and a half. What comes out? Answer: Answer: -0.4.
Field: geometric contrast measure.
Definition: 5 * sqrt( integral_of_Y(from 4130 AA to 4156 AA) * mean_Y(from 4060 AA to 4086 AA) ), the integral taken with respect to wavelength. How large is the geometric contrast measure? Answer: 4399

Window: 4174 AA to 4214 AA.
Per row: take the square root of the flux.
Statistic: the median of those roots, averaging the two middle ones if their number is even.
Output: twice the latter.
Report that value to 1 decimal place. 24.4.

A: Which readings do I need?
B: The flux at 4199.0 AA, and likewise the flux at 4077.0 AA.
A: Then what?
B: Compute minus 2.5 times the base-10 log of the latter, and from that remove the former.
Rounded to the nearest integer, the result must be -156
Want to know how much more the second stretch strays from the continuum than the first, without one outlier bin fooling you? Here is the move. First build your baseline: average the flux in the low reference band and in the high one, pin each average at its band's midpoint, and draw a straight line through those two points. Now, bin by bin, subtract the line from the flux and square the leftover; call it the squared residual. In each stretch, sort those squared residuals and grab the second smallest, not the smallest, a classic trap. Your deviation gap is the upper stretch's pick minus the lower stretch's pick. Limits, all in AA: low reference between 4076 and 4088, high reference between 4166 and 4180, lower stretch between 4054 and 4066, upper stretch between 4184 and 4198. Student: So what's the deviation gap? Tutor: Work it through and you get 182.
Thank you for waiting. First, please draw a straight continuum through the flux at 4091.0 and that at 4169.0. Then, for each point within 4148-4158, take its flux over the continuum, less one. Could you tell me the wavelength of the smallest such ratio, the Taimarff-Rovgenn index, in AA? 4149.0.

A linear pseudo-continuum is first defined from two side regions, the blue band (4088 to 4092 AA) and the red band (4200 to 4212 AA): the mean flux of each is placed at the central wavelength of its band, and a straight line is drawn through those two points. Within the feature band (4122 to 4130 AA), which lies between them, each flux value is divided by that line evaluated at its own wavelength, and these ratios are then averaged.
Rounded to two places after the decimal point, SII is 1.02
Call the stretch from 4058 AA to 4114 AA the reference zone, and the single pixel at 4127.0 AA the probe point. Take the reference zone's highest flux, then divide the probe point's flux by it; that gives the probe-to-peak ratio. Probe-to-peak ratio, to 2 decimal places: 0.89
